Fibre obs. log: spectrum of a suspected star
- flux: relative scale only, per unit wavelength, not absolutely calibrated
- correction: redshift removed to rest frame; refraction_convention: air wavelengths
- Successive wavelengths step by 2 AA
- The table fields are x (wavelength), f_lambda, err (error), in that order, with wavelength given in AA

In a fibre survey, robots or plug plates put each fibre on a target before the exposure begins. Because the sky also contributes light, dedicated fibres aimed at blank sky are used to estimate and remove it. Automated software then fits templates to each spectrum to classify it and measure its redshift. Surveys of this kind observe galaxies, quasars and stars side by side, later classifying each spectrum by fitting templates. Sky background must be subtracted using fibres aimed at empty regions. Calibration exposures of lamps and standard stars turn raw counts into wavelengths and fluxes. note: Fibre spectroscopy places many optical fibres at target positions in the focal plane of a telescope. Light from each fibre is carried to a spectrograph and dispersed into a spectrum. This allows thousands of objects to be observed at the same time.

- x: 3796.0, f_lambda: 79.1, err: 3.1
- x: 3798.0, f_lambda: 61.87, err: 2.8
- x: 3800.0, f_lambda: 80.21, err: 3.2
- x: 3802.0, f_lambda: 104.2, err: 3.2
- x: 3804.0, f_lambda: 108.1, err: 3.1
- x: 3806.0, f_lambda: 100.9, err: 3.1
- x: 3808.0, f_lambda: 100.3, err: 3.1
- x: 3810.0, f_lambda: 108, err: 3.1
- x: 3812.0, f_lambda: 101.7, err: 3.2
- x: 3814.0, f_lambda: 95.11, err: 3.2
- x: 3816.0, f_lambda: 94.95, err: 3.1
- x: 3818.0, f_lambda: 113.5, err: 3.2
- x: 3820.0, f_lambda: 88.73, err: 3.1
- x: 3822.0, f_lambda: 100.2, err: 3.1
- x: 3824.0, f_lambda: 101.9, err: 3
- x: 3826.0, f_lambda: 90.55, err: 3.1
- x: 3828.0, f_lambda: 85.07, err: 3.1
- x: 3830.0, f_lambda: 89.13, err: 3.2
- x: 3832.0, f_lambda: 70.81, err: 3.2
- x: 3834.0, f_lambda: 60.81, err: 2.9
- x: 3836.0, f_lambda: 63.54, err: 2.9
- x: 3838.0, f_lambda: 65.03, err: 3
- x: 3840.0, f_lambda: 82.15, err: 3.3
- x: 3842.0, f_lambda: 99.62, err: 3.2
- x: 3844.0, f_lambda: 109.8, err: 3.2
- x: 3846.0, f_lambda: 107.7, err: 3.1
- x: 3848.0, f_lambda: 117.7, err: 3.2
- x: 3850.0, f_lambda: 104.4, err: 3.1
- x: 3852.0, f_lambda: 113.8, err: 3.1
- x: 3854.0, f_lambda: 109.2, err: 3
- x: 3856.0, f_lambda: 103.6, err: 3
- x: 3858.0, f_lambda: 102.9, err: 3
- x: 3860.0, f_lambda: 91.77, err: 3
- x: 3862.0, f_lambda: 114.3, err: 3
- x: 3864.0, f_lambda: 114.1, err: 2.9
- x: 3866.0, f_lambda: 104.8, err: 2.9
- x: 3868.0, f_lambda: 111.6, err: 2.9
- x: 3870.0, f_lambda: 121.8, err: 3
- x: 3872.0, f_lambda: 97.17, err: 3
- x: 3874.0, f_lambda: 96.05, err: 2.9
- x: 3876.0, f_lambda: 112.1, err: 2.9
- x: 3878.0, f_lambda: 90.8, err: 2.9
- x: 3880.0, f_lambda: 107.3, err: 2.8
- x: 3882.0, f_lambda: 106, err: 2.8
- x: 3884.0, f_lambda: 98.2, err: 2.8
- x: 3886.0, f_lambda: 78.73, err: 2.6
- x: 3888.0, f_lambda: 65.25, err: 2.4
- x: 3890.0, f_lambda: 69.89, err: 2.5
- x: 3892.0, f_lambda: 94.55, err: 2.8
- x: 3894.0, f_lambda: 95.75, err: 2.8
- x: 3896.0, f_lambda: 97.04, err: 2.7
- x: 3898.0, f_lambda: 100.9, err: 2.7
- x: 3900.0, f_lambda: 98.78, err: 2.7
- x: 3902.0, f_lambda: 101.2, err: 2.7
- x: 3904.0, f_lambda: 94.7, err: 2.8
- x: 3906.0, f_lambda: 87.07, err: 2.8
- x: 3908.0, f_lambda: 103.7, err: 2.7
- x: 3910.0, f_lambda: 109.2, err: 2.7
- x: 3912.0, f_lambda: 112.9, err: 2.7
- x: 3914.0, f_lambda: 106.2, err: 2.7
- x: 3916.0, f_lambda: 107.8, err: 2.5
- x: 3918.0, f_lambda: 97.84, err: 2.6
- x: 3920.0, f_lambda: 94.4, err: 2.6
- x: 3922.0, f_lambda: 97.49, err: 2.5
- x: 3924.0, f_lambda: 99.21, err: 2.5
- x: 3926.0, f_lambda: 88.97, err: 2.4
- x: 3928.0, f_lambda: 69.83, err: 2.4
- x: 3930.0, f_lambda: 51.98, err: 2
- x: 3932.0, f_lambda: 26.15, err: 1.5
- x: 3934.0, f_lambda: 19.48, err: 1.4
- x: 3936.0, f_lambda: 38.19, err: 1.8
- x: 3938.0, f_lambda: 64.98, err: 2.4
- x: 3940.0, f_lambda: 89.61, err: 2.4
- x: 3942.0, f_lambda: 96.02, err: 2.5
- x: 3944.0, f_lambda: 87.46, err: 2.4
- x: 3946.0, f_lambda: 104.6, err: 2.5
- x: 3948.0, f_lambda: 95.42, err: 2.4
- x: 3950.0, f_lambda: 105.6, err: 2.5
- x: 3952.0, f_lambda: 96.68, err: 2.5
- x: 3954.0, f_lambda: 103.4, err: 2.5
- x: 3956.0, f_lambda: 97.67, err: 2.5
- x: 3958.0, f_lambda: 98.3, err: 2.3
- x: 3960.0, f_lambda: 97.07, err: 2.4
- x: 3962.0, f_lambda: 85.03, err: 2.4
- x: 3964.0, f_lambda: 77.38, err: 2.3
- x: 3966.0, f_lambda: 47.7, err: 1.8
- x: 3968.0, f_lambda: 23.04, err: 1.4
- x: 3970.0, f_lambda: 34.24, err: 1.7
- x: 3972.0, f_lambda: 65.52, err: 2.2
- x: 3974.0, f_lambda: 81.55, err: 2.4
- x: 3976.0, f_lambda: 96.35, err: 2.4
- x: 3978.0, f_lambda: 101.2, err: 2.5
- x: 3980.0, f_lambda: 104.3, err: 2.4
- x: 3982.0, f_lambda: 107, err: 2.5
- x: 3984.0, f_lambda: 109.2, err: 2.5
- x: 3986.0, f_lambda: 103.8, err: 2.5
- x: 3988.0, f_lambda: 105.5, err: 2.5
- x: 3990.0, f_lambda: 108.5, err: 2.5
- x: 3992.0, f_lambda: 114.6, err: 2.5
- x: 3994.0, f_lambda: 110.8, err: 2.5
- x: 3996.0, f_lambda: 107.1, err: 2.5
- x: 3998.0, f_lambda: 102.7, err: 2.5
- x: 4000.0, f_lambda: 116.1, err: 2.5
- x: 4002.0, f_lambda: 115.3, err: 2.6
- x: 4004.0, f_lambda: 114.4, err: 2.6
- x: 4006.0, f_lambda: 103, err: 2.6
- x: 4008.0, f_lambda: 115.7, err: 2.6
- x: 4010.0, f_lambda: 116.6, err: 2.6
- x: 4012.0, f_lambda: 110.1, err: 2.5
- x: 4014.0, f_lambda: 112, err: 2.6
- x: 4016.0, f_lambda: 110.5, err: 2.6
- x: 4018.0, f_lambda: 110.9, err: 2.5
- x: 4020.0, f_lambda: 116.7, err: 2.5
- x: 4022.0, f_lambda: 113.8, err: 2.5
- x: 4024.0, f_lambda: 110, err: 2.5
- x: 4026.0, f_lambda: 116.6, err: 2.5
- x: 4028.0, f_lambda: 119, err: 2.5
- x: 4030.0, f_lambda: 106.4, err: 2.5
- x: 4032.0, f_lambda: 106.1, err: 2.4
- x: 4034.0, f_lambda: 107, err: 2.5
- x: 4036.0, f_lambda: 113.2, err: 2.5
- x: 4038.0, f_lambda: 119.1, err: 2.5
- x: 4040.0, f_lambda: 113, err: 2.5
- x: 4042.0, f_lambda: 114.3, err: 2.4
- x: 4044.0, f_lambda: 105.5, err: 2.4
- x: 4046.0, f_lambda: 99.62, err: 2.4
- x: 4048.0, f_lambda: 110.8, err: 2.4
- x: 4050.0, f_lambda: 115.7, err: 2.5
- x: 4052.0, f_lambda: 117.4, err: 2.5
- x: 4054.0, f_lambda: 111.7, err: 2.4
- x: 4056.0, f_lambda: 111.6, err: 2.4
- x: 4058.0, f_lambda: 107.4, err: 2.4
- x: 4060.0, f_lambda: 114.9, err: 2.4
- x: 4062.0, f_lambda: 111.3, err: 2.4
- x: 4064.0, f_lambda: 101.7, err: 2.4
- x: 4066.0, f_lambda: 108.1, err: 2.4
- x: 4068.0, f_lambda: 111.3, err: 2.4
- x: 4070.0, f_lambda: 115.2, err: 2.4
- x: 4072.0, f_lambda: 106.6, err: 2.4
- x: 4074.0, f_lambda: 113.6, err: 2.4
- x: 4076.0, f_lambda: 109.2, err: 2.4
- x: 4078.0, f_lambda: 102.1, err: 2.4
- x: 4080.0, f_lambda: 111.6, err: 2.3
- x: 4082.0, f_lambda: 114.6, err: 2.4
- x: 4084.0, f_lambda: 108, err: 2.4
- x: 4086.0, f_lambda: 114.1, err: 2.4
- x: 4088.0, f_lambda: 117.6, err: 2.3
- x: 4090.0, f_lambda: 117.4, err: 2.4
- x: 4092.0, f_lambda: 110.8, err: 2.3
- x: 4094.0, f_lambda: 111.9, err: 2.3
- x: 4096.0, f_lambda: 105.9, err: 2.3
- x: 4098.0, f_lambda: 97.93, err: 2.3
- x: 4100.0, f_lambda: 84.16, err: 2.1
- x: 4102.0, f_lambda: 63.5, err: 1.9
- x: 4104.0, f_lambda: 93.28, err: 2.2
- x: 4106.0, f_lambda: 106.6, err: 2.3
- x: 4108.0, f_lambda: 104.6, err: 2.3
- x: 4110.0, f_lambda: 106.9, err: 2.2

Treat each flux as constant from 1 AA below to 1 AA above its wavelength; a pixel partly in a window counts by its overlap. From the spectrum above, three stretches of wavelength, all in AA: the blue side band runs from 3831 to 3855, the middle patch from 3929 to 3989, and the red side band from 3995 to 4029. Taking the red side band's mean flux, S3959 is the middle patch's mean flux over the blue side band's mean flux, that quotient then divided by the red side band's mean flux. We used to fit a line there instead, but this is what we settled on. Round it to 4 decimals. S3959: 0.0078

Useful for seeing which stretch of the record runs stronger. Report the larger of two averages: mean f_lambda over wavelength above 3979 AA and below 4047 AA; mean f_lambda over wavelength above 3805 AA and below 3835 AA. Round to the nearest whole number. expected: 111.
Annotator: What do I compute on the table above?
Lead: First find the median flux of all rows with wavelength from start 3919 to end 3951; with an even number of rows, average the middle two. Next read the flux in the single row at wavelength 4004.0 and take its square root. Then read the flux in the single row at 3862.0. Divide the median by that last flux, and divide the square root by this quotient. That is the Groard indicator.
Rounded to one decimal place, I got 13.7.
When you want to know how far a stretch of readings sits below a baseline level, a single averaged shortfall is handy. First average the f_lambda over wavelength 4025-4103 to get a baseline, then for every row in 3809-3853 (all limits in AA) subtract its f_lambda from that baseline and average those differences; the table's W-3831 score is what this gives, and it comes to 15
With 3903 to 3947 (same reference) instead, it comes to 25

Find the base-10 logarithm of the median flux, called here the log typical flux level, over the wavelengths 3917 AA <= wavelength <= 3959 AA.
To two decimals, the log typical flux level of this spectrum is 1.98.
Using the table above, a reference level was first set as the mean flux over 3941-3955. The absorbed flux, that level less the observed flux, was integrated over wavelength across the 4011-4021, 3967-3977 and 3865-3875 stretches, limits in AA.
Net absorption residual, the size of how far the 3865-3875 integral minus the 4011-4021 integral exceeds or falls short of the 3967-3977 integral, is 326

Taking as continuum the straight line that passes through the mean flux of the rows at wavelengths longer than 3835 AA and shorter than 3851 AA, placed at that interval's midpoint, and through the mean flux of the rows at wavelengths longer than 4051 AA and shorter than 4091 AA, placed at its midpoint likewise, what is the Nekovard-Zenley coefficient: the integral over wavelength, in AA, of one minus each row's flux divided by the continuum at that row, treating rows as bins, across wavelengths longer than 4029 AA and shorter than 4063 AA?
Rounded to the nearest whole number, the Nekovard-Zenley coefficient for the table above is 0 AA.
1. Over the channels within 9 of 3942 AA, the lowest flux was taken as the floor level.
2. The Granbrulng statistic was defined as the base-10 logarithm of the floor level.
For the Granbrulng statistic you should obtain 1.29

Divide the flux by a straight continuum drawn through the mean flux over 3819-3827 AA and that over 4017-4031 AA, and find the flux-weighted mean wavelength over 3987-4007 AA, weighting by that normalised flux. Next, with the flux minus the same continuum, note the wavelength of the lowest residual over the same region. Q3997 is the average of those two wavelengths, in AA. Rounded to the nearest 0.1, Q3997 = 4001.5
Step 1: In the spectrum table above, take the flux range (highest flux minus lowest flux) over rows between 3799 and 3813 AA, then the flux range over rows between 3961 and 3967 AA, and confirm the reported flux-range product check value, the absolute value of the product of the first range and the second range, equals 1041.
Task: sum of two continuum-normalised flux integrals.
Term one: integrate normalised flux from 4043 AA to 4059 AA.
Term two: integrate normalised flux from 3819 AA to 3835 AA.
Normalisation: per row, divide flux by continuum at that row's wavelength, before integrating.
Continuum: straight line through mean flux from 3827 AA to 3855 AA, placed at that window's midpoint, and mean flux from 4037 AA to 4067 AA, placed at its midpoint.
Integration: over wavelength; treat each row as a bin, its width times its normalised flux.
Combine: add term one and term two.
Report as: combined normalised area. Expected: 31.2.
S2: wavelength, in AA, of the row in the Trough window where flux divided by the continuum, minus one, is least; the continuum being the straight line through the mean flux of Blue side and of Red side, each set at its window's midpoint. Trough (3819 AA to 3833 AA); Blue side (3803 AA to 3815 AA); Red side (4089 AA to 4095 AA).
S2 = 3832.0 AA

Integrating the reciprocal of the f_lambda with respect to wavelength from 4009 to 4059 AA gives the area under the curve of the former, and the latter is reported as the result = 0.45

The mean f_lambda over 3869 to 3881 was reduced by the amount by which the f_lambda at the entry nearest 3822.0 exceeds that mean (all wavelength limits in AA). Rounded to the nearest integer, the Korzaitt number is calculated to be 108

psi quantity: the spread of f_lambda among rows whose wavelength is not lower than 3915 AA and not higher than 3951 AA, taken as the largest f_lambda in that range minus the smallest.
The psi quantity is 88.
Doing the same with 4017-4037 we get 13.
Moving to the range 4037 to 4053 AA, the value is 19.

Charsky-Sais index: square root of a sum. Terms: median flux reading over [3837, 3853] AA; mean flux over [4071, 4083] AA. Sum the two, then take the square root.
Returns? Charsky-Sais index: 14.69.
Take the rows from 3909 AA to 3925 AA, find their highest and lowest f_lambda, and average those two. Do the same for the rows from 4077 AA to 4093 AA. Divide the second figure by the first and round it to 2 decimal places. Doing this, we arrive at 1.06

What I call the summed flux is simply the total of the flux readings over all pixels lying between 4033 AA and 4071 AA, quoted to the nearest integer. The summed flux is 2109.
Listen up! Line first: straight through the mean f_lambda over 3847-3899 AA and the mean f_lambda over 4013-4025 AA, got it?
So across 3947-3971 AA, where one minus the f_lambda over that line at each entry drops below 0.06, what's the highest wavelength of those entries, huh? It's 3954.0 AA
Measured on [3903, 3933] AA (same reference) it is 3924.0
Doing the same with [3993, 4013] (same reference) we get 4012.0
